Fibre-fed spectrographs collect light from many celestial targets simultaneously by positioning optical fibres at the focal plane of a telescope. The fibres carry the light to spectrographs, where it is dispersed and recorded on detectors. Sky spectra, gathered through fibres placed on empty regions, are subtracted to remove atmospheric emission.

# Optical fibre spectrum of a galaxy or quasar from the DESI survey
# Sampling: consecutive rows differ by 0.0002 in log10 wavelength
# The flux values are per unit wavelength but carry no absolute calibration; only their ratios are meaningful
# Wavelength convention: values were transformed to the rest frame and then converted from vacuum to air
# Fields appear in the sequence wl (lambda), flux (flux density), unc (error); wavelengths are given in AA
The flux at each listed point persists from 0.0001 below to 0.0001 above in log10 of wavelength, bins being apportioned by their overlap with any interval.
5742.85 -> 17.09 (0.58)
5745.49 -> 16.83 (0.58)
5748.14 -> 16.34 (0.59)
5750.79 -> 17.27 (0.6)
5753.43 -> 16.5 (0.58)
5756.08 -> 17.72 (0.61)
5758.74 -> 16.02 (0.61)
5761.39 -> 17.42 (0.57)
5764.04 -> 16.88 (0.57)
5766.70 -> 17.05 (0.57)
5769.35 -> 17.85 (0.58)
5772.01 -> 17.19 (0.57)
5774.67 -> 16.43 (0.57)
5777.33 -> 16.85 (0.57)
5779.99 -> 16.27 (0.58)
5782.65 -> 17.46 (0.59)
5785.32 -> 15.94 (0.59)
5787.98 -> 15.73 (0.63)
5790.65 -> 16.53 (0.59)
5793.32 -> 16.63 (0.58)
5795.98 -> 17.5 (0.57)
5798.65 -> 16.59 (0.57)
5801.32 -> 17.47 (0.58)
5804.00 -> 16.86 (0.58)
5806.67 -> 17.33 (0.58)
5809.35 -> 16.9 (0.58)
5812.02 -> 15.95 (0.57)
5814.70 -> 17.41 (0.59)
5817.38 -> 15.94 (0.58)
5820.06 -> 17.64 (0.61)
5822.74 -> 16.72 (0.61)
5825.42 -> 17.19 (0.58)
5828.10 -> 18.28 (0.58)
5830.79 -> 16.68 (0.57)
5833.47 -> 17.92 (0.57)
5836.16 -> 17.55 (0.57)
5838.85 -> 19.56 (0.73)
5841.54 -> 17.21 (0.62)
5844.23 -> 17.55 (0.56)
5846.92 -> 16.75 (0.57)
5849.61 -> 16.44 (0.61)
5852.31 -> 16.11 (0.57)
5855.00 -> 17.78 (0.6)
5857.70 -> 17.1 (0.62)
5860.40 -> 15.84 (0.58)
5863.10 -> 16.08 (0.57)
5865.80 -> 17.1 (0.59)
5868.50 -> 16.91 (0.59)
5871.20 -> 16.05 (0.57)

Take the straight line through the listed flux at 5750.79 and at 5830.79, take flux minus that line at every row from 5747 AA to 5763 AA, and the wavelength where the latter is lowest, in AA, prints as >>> 5758.74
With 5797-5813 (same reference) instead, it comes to 5812.02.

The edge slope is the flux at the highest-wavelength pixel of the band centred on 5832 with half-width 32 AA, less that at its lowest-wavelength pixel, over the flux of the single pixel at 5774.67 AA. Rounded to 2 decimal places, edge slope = -0.08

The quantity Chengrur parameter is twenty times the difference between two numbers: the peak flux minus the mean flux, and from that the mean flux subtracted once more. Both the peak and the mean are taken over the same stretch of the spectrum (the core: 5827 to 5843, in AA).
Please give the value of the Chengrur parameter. -323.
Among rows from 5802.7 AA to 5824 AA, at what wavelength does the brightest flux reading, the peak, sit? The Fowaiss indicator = 5820.06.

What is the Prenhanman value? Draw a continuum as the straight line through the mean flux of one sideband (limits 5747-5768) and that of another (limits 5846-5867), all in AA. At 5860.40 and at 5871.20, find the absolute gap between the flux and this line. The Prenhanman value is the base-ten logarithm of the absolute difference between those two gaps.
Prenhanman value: -0.62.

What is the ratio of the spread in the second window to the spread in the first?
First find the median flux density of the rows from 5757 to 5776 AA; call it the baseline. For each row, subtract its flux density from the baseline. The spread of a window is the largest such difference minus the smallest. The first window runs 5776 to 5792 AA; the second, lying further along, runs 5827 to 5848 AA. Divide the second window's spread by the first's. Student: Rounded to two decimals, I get 1.66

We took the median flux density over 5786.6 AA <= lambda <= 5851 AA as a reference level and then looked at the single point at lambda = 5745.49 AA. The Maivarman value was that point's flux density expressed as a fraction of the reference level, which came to 0.987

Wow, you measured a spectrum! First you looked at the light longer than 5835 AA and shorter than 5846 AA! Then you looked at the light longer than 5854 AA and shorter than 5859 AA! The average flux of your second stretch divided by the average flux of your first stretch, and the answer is 0.97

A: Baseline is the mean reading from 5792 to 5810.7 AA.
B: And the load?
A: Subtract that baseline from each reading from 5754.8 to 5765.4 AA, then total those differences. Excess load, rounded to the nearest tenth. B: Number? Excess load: -0.1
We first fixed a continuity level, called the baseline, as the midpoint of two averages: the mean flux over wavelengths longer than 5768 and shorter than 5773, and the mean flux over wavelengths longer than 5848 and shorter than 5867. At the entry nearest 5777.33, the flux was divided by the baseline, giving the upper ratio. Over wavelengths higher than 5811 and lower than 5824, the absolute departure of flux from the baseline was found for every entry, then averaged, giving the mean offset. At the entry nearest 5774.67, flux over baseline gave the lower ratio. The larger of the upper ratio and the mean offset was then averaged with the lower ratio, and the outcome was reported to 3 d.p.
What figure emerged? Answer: 0.974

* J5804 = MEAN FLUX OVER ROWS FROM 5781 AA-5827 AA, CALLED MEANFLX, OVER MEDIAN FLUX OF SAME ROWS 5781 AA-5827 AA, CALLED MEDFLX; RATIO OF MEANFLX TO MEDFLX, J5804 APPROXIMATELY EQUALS 0.997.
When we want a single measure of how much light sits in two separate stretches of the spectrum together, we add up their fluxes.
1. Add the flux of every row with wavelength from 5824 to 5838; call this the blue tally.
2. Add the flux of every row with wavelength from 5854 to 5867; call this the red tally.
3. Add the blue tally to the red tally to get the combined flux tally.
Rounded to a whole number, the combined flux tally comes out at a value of 172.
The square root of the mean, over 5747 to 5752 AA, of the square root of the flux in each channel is 2.02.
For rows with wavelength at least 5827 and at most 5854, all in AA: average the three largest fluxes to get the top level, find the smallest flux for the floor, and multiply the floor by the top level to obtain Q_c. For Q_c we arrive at 299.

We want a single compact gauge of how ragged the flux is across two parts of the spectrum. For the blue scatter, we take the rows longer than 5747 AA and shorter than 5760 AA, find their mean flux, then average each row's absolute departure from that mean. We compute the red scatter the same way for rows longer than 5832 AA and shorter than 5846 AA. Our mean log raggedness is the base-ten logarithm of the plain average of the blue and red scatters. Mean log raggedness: -0.214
